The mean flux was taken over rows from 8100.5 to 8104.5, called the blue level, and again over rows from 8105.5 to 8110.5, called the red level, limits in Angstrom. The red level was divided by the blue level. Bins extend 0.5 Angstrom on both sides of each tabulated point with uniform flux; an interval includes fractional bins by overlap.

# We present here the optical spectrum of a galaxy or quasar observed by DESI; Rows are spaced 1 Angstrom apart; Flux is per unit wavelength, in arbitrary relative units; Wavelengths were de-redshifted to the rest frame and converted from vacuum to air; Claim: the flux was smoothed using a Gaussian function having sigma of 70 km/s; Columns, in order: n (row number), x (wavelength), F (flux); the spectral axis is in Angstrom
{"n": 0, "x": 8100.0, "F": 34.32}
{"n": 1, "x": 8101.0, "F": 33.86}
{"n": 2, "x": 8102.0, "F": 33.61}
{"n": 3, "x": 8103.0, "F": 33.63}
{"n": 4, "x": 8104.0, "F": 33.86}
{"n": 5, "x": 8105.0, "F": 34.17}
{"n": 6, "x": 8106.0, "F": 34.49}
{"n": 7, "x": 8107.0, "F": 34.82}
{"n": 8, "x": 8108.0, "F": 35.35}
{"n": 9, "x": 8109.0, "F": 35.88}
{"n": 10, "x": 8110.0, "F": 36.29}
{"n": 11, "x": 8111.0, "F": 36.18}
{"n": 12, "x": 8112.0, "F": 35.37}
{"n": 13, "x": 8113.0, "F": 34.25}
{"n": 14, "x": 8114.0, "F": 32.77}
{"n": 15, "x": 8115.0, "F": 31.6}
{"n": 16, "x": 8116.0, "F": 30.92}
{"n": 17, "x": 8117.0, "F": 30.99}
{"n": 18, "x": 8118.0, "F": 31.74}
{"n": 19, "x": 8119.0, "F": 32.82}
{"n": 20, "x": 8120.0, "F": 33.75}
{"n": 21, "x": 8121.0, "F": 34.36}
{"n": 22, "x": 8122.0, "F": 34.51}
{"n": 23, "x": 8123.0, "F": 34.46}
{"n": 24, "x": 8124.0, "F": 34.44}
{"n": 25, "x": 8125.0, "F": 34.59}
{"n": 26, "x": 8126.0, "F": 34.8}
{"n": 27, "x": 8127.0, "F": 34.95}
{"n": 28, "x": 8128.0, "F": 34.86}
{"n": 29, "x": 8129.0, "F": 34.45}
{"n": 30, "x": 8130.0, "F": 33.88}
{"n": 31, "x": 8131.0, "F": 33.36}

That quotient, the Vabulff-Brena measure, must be 1.05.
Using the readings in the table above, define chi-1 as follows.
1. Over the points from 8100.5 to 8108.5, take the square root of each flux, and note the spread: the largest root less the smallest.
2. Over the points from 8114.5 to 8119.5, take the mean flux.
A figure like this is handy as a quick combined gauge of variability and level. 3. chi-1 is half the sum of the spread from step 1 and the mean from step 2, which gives 15.9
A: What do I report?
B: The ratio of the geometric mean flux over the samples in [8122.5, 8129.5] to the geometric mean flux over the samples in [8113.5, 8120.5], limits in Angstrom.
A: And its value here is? 1.08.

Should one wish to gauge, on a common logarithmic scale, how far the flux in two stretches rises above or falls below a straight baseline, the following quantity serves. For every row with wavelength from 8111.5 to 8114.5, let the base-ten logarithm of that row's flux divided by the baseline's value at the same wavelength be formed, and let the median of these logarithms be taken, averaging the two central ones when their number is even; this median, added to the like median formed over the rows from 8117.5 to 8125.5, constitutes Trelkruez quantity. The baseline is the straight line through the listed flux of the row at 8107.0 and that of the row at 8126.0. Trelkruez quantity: -0.01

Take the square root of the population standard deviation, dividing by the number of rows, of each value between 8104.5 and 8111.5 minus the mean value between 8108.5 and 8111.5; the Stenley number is 0.88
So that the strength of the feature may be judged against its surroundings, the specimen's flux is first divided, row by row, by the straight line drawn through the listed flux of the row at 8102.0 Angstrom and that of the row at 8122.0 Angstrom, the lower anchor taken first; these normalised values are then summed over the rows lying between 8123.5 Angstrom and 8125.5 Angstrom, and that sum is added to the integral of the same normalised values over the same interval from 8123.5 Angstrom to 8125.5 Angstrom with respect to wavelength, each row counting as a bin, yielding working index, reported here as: 3.99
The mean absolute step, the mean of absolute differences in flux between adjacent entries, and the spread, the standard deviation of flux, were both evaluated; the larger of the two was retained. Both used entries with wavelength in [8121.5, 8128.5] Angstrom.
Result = 0.2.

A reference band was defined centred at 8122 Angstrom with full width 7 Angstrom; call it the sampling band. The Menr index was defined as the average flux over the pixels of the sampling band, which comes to 34.1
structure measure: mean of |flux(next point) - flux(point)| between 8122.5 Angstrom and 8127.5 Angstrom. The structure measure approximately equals 0.1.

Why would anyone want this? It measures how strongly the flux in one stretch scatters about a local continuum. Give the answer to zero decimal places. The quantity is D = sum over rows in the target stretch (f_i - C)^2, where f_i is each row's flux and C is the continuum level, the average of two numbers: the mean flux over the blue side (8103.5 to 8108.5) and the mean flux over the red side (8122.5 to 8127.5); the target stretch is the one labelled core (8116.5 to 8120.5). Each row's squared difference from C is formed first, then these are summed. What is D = 25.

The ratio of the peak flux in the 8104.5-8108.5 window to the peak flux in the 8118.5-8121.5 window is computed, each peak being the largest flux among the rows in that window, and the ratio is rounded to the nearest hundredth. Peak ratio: 1.03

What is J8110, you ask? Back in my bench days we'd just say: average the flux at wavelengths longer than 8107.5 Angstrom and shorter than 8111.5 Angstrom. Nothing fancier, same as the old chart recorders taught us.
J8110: 35.9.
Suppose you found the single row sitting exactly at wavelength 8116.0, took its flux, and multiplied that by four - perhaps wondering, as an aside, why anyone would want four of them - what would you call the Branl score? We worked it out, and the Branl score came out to 124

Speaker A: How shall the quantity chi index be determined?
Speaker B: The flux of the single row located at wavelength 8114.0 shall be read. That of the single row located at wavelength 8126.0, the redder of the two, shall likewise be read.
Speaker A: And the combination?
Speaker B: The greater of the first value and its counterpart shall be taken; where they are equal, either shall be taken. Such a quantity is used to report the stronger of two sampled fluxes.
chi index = 34.8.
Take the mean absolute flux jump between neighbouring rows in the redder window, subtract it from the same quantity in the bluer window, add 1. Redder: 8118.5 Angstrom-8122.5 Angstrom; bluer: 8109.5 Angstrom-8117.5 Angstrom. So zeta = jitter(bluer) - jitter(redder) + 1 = 1.2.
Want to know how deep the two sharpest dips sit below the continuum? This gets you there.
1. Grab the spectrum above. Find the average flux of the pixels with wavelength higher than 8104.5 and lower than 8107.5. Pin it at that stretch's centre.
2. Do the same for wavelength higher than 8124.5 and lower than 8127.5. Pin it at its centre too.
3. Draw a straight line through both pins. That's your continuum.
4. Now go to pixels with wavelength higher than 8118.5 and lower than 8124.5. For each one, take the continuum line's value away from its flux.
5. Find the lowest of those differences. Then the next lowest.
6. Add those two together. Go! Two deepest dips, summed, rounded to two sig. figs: -2.8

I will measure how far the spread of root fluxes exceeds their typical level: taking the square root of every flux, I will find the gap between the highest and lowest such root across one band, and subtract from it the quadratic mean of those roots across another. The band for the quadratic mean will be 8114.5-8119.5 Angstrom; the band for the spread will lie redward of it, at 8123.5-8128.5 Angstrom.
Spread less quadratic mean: -5.58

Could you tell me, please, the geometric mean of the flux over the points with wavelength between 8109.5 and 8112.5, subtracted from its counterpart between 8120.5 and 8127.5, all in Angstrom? -1.4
